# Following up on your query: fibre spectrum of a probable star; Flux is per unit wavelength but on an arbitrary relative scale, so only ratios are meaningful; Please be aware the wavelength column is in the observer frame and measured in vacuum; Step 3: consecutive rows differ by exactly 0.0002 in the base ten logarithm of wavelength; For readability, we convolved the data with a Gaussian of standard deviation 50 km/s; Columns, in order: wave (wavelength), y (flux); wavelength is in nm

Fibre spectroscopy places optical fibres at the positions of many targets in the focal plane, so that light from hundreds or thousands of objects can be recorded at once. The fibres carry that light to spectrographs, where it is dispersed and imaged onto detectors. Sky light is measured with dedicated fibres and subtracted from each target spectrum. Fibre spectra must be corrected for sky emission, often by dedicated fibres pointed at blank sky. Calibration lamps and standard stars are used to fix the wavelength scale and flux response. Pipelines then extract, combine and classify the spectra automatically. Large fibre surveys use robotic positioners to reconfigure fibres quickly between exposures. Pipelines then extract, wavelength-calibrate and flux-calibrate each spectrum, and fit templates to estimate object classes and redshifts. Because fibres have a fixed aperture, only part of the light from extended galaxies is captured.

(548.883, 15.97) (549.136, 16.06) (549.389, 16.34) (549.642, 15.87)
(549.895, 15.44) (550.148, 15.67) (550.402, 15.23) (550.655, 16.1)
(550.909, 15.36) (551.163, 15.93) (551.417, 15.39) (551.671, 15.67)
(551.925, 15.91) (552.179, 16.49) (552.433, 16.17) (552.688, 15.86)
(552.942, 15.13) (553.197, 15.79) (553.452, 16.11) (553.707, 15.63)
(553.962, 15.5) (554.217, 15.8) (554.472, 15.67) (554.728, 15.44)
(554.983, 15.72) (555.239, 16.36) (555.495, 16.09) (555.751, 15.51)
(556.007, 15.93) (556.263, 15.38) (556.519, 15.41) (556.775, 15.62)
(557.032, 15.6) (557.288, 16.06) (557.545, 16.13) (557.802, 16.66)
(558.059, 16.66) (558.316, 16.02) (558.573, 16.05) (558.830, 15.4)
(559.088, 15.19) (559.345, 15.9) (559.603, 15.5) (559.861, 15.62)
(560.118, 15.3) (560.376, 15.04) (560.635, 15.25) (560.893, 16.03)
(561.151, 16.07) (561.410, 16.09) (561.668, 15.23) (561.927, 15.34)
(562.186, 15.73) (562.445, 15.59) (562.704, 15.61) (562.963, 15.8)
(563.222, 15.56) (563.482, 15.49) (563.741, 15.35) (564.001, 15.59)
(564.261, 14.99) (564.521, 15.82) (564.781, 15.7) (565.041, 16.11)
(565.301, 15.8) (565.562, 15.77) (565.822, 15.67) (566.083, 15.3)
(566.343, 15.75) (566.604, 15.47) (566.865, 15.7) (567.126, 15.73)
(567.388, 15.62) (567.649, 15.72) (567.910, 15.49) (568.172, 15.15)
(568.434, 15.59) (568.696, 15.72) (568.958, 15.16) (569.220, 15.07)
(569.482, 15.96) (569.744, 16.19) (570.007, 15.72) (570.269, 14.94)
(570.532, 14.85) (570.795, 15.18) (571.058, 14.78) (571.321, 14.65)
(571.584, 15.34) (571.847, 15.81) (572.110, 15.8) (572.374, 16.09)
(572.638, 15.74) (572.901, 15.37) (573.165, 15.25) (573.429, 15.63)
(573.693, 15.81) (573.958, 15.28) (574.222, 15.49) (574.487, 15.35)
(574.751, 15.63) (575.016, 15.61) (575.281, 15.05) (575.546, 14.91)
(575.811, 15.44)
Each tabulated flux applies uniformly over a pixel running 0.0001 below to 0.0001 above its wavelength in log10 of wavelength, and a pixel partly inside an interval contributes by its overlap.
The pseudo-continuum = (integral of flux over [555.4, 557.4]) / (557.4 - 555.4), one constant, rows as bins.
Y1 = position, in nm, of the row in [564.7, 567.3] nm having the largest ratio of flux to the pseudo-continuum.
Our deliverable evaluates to 565.041 nm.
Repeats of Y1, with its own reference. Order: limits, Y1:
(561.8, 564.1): 562.963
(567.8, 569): 568.696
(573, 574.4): 573.693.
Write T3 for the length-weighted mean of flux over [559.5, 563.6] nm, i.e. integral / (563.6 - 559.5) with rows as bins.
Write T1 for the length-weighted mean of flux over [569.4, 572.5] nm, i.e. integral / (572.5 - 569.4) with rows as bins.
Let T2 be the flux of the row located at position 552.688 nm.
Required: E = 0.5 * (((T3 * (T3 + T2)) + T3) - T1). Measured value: 245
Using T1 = 15.4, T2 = 15.86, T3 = 15.58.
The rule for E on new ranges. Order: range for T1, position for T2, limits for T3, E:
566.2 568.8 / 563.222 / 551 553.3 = 248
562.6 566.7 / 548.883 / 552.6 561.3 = 250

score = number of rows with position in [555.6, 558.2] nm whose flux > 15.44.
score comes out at 8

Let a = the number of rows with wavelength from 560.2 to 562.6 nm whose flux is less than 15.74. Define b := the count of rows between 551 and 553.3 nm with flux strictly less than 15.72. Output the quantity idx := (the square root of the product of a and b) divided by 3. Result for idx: 1.41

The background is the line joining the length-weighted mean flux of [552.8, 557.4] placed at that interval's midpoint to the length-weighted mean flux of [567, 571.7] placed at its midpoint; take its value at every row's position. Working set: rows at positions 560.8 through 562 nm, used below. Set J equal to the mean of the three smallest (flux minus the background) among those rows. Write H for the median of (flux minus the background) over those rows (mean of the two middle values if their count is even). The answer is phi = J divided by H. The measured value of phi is -0.1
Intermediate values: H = 0.5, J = 0.0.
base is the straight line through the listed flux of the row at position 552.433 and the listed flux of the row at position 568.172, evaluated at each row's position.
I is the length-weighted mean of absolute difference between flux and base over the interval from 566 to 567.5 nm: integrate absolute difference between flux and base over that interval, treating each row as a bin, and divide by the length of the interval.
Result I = 0.362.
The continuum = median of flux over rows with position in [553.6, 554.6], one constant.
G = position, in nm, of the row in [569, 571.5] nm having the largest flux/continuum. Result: 569.744 nm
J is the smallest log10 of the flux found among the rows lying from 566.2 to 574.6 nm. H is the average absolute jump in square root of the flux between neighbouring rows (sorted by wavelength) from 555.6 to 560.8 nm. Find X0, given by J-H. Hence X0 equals 1.127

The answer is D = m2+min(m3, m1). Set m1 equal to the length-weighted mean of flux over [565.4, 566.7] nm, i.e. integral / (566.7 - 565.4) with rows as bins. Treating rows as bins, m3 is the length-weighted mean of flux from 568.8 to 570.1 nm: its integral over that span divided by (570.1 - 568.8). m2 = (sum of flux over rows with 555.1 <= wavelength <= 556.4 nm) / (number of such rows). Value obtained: 31.5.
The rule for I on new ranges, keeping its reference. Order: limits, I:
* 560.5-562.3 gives 0.361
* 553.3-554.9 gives 0.370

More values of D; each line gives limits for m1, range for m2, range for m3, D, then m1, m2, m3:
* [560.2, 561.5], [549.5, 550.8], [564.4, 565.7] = 31.3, 15.7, 15.7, 15.8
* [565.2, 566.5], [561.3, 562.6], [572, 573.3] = 31.2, 15.7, 15.6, 15.6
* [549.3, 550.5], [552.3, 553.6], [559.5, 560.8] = 31.2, 15.7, 15.8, 15.4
